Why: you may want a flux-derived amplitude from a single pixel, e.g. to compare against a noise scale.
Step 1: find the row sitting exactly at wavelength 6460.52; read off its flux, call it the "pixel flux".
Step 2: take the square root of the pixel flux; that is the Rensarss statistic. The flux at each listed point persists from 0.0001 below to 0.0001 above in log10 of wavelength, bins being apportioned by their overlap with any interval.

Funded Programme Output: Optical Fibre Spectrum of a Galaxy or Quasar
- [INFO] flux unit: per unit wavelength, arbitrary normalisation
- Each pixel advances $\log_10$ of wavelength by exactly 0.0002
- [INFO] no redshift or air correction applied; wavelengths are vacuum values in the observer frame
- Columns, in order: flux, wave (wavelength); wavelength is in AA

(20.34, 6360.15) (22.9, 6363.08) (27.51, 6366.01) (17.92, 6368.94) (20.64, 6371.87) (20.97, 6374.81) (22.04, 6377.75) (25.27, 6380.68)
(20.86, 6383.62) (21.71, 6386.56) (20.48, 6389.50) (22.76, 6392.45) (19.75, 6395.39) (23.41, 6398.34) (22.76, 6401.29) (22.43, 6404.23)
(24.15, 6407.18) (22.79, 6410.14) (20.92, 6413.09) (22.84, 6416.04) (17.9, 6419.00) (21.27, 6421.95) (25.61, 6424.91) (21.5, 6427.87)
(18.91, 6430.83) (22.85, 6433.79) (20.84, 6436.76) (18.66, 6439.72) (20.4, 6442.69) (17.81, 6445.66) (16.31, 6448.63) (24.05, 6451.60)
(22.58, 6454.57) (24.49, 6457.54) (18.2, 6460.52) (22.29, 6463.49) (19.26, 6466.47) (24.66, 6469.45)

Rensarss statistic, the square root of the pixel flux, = 4.27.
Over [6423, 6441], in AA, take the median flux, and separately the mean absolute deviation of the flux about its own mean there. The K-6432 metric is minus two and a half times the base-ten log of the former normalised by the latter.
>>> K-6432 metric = -2.60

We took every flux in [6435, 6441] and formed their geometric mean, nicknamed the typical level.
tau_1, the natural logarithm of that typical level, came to 2.98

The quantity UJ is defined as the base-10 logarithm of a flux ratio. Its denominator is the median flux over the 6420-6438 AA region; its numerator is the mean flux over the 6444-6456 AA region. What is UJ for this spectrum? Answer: -0.025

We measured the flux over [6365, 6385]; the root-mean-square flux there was 22.4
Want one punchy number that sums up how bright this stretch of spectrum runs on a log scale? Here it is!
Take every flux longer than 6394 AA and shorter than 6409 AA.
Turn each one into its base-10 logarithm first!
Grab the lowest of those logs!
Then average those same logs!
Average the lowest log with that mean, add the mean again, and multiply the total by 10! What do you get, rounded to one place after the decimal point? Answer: 26.7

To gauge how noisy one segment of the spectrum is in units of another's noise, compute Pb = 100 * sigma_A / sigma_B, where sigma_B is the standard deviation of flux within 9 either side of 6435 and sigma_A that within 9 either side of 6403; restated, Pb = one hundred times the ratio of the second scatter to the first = 95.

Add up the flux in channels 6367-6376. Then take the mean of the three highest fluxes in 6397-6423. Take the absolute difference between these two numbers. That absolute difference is 36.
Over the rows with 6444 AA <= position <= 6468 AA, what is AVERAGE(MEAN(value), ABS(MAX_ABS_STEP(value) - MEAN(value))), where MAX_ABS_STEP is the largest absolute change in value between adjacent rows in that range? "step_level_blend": 16.8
